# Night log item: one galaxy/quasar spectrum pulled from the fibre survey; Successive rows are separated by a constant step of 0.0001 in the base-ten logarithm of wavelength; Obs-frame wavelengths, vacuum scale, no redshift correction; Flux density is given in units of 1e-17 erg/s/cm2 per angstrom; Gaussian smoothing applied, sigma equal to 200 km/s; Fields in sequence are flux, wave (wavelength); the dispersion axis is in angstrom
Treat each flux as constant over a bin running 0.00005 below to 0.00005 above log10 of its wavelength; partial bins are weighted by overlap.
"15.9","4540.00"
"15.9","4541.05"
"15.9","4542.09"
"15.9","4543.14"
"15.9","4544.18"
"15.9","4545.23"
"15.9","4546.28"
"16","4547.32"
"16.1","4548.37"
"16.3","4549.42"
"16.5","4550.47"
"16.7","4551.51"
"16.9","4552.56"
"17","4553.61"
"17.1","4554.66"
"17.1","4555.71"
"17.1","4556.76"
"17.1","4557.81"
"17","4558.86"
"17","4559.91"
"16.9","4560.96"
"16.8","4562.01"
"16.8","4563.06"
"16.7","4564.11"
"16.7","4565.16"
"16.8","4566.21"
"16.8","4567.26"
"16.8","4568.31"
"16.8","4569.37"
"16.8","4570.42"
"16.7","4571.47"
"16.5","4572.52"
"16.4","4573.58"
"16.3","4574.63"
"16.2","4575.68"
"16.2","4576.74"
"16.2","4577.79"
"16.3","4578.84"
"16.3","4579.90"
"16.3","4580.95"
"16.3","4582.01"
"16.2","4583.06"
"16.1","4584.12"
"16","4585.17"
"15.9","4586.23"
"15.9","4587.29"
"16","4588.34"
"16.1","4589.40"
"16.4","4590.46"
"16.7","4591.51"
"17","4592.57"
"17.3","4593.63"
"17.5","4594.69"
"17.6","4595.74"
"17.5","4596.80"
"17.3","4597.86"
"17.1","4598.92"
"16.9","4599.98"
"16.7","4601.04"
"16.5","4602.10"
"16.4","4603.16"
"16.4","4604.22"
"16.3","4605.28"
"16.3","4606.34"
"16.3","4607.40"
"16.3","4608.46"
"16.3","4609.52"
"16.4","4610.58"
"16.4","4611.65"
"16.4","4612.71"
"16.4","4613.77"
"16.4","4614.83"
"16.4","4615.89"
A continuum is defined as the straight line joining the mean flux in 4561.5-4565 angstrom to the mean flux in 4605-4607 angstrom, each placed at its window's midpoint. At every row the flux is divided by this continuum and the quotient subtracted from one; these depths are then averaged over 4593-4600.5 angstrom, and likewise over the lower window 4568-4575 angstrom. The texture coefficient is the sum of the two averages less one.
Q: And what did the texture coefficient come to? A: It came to -1.05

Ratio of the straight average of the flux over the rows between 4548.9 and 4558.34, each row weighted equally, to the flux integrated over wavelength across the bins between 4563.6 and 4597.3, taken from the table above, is 0.030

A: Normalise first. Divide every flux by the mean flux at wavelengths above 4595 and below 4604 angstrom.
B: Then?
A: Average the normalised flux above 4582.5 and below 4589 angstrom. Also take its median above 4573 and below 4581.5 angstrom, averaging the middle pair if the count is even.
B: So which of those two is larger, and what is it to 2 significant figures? 0.96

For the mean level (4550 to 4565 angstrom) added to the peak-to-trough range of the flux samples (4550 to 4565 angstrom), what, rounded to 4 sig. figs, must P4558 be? 17.51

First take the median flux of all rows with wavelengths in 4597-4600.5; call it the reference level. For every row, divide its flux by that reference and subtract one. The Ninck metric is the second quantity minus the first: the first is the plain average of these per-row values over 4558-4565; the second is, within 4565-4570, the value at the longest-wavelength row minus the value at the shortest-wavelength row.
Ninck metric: 0.02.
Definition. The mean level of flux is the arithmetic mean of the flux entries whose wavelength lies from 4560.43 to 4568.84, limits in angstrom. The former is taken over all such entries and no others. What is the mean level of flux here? 16.8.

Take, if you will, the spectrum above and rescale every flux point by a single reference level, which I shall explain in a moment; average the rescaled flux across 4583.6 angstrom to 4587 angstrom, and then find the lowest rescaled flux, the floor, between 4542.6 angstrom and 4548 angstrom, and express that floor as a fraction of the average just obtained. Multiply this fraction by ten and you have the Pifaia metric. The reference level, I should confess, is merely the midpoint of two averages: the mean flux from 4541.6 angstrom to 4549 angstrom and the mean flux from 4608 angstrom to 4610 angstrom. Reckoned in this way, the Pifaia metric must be 9.9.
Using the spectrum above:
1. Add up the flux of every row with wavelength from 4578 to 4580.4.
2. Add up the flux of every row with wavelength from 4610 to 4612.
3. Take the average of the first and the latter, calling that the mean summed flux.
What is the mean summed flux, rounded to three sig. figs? 32.7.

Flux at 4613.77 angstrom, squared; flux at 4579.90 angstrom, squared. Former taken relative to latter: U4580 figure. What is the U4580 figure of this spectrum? 1.01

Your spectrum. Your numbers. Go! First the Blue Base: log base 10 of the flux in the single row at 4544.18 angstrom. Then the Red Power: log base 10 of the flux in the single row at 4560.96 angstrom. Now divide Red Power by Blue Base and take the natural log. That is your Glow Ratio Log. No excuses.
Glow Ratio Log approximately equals 0.022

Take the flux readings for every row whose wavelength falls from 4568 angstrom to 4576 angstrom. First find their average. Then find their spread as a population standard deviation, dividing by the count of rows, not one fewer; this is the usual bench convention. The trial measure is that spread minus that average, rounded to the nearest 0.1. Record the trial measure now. -16.3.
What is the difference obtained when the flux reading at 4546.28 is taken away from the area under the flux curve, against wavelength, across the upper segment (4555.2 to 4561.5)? 91.4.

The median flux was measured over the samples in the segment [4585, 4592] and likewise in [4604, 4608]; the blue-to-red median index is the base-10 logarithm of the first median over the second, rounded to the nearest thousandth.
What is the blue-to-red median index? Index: -0.008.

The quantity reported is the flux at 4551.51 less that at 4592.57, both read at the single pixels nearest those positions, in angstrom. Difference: -0.3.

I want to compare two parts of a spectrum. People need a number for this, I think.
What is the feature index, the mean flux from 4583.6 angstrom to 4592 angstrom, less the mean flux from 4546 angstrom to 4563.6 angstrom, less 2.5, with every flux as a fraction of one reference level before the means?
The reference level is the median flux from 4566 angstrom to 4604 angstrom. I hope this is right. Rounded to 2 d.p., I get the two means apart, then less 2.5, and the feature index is -2.54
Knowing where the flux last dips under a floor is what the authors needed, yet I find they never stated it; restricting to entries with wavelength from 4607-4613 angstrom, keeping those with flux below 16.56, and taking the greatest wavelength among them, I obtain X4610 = 4612.71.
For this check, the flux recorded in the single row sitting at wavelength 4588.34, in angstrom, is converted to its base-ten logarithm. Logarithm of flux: 1.20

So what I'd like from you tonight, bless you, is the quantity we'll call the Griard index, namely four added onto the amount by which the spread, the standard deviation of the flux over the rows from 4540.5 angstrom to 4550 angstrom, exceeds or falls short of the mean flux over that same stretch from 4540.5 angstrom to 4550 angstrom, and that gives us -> -11.8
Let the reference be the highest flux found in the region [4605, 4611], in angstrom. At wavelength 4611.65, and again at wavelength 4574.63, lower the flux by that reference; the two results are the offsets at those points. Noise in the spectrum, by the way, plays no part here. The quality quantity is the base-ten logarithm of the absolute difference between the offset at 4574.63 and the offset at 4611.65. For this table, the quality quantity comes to -1.0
